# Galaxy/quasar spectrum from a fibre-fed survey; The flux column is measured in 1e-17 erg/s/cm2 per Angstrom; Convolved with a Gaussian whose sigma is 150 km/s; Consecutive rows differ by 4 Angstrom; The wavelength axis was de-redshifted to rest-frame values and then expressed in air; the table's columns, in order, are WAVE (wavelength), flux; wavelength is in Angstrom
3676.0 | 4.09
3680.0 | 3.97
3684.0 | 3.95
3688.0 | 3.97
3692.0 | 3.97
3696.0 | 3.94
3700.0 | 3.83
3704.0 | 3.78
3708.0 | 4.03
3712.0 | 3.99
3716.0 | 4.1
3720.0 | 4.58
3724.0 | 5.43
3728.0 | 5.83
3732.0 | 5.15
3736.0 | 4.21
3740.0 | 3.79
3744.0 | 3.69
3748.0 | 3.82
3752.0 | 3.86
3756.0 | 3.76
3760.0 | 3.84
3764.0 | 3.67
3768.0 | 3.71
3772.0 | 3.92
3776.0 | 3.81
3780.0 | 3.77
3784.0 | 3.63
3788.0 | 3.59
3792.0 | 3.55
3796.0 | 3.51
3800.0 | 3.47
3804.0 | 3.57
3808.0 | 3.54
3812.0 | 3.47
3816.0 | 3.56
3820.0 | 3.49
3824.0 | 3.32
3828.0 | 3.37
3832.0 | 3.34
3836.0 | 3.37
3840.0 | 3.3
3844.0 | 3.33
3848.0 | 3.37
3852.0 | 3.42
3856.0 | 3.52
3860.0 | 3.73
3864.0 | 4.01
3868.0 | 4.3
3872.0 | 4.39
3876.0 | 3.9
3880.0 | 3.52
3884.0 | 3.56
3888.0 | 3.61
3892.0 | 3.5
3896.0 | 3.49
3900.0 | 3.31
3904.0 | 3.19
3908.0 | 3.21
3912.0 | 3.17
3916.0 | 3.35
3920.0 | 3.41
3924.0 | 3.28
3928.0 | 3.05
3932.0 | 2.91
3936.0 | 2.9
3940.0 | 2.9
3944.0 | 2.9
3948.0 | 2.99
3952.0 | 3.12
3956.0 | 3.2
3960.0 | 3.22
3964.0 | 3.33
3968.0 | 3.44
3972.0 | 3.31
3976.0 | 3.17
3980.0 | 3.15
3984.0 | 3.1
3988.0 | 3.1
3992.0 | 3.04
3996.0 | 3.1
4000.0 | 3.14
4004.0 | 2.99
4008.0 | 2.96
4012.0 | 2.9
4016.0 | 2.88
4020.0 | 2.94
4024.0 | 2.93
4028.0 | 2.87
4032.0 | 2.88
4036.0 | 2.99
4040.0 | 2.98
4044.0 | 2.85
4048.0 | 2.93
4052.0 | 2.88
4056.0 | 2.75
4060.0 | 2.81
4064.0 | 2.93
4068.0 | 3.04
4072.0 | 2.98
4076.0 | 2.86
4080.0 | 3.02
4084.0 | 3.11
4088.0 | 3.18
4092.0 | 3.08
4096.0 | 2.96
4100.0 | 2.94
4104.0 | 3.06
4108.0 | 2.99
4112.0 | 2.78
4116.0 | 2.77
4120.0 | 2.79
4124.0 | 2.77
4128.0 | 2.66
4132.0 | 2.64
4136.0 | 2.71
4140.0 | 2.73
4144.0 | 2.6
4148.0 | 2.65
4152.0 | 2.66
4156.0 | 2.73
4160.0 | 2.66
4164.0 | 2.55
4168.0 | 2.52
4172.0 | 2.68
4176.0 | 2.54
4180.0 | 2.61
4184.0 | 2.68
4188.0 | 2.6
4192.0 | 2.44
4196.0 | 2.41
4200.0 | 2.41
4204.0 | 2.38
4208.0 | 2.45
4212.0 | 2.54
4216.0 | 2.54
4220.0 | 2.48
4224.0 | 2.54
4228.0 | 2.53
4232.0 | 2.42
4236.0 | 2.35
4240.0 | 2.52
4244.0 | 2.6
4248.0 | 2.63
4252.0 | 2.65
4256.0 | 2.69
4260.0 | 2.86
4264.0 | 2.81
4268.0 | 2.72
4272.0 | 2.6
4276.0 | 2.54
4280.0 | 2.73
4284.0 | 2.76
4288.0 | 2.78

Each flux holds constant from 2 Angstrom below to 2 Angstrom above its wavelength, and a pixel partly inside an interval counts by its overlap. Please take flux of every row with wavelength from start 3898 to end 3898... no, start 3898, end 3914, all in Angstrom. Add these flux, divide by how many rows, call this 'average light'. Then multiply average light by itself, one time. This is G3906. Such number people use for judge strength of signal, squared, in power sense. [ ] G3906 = 10.4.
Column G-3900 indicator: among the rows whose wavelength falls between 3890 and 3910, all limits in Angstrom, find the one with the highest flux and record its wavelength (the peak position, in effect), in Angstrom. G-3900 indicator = 3892.0 Angstrom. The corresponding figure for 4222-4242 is 4224.0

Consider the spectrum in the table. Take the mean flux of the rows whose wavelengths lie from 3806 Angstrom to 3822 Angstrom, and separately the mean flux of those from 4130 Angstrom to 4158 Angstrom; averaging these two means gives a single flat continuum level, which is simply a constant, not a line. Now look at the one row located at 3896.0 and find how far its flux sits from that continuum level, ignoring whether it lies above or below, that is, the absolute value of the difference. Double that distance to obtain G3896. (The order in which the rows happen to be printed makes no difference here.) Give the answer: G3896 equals 0.79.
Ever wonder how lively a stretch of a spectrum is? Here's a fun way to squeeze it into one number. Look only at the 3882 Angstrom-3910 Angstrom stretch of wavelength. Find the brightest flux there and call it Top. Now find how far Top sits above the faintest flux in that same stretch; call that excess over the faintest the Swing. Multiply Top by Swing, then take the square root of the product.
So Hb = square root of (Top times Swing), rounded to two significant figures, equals 1.2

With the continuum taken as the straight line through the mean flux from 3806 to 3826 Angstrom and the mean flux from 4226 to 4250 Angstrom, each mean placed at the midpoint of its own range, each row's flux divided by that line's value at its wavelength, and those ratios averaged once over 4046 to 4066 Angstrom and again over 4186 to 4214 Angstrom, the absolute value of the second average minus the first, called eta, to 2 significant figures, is 0.029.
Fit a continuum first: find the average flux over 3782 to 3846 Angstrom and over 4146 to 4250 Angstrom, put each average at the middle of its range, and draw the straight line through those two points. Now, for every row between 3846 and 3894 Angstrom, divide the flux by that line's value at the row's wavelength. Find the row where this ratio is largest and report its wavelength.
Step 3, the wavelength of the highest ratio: 3872.0 Angstrom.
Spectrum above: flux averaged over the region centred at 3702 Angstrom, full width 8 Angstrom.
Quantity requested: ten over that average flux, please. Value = 2.6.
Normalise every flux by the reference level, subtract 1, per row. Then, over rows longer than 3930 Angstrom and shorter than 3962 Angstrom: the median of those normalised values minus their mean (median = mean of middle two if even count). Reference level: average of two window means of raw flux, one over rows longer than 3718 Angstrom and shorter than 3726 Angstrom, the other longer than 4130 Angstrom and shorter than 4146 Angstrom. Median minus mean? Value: -0.018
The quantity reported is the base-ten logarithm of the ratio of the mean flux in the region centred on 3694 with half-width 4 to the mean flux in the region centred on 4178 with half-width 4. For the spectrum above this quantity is 0.19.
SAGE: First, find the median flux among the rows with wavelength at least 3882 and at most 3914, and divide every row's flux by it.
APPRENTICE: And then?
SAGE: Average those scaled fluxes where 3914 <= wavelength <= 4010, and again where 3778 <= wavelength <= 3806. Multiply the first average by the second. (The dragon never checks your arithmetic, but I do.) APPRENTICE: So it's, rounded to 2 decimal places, 0.97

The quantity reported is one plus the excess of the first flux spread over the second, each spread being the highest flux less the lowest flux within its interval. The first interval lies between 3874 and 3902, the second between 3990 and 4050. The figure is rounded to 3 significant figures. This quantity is 1.30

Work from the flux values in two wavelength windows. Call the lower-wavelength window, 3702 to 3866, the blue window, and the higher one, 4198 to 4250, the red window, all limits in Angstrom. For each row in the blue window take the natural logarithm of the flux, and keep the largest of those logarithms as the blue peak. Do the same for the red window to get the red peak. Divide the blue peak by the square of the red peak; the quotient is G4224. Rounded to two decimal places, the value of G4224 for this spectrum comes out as 1.89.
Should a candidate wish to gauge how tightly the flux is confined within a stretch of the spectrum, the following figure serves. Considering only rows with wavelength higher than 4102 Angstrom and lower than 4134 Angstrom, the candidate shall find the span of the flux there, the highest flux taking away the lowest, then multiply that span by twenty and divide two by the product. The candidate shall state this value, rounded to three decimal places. 0.238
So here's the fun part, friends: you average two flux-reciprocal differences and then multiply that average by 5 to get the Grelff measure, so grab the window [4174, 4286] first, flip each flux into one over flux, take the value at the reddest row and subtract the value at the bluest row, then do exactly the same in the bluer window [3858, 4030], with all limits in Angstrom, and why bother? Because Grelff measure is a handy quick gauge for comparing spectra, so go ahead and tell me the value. 0.12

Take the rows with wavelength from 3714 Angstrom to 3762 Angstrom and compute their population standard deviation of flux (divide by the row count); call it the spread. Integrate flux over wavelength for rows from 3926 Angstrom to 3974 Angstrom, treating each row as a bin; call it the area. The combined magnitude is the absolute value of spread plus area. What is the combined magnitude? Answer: 150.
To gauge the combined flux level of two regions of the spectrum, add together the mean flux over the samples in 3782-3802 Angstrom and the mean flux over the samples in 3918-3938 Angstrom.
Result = 6.66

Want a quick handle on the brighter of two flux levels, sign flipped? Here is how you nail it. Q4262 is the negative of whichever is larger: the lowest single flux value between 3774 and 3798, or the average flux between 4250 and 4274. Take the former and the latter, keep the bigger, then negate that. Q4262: -3.5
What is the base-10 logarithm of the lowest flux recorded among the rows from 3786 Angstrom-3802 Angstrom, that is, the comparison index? 0.54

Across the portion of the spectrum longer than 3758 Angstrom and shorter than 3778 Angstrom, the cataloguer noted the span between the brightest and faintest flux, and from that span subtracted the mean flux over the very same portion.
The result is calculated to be -3.5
